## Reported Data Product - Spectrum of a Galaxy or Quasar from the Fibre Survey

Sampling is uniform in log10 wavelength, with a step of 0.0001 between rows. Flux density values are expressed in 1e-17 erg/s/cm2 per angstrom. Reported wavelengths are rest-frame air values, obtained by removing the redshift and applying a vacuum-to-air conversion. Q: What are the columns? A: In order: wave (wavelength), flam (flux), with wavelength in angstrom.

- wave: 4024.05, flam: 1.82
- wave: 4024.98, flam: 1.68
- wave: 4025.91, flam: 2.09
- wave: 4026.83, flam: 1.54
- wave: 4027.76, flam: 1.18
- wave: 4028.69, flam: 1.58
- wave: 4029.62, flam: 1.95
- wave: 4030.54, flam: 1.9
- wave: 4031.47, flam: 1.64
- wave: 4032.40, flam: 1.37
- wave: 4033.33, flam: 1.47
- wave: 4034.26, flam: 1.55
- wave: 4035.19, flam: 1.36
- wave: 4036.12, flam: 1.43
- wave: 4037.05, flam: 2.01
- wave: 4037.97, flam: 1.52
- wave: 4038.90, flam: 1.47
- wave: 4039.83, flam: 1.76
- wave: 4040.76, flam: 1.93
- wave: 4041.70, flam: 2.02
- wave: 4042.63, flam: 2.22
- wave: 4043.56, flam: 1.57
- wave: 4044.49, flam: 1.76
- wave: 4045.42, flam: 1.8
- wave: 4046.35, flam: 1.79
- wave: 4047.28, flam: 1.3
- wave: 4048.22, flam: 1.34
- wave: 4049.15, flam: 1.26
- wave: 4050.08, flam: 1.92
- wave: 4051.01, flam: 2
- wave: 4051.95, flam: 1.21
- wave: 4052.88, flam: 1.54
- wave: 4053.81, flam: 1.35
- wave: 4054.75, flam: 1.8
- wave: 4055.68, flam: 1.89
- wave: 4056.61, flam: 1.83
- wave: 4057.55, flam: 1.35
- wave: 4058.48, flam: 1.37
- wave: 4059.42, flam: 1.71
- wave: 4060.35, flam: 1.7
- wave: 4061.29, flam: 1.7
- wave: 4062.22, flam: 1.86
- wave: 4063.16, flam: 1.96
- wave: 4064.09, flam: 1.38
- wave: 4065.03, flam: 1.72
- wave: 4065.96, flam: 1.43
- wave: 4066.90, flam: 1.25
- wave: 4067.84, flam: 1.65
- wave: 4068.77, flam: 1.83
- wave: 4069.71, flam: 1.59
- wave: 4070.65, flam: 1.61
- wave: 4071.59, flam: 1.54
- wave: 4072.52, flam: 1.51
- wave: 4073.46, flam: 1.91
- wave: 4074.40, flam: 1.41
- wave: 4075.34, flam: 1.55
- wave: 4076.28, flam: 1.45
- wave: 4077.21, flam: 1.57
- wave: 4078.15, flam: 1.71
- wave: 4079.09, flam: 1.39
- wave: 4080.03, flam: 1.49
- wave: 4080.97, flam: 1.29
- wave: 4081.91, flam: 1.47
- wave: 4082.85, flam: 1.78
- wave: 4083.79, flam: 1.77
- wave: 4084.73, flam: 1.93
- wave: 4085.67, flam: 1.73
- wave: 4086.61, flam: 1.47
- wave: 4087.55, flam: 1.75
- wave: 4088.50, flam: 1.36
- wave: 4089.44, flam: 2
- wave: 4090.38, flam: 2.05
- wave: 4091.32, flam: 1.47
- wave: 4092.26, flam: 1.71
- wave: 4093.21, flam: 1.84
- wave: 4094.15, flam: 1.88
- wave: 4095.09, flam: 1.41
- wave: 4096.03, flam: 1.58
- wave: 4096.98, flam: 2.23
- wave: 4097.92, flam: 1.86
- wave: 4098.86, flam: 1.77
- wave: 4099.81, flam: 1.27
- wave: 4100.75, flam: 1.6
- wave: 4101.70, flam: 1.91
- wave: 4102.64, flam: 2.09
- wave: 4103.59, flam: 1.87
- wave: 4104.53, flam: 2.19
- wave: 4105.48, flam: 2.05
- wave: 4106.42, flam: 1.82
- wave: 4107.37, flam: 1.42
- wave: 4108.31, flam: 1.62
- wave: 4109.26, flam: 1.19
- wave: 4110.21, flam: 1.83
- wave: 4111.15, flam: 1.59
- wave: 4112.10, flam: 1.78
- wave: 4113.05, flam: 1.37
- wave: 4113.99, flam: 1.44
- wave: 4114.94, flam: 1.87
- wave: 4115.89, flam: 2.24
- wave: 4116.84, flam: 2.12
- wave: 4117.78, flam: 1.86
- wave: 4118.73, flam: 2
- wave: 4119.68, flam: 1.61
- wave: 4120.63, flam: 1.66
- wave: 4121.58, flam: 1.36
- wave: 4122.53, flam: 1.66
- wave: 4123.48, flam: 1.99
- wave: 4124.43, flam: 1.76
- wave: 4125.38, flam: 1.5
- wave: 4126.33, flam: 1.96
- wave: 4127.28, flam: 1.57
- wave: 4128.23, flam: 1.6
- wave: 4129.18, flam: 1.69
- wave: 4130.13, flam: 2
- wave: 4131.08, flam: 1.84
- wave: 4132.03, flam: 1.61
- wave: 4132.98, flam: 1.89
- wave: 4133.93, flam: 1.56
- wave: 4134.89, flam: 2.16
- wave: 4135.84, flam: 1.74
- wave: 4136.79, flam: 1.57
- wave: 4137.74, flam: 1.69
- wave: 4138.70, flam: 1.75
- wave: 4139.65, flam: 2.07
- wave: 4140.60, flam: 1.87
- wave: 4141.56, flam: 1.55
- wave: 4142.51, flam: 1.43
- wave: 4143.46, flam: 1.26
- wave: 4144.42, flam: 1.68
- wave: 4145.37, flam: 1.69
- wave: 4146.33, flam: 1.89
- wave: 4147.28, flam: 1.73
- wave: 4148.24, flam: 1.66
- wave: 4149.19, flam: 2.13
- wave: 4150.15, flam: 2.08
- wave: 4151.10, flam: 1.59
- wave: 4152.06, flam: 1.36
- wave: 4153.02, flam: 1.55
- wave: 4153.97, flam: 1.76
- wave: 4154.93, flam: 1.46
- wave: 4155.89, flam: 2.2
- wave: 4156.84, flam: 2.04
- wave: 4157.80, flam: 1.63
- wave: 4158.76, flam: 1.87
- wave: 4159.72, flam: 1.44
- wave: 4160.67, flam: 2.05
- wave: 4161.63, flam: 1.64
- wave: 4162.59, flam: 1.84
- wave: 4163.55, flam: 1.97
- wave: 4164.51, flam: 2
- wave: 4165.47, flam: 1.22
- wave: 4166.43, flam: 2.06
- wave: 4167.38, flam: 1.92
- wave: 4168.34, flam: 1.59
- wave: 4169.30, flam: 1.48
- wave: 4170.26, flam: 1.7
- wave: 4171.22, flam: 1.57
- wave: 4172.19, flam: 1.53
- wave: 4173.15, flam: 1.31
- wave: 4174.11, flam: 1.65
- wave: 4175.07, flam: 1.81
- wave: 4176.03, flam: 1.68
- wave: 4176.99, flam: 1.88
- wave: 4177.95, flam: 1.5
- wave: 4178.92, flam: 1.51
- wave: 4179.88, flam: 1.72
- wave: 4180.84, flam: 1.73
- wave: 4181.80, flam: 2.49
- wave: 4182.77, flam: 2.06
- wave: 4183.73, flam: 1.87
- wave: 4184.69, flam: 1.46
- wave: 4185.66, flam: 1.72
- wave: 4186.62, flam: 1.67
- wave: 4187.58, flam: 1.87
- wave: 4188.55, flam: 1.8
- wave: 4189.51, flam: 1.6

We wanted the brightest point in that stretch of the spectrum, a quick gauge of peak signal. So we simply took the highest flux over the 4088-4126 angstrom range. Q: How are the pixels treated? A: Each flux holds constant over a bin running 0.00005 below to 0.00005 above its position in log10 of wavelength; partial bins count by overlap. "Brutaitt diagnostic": 2.24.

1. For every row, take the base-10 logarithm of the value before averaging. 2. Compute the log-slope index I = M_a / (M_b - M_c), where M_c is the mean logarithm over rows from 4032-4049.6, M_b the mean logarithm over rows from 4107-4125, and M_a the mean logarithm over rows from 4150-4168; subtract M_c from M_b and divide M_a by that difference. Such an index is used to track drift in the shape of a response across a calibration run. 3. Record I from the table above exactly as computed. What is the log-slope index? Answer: 12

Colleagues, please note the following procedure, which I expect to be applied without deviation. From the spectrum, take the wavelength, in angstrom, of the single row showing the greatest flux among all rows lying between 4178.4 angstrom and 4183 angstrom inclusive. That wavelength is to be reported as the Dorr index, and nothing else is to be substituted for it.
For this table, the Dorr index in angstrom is 4181.80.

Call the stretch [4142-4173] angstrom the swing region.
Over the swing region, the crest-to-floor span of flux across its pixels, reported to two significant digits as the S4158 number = 0.98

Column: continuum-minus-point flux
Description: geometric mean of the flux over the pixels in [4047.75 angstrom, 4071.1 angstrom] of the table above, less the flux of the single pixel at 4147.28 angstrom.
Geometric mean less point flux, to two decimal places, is -0.14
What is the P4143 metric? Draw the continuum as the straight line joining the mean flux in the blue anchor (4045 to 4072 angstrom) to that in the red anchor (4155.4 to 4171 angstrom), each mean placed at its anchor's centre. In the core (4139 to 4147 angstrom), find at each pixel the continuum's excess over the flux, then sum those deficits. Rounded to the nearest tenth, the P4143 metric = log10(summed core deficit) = -0.2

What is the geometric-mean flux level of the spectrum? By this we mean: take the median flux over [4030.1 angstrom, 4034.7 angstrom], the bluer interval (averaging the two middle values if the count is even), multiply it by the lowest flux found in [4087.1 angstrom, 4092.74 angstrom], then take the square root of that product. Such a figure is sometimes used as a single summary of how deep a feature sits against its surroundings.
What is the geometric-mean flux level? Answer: 1.45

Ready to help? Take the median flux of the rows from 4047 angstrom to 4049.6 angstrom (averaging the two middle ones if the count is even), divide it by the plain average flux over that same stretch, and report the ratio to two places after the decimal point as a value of 1.00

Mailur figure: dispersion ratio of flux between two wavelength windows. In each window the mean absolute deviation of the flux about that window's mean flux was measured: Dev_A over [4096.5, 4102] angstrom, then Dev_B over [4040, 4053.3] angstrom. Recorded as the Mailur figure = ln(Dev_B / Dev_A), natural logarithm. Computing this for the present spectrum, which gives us 0.19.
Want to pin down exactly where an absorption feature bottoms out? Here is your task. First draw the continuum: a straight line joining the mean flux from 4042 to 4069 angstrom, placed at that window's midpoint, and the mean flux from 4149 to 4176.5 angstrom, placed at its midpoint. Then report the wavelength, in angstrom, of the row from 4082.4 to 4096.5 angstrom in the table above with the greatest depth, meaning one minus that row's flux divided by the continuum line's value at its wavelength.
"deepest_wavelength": 4088.50 angstrom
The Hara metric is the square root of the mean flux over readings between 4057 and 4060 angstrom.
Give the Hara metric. 1.22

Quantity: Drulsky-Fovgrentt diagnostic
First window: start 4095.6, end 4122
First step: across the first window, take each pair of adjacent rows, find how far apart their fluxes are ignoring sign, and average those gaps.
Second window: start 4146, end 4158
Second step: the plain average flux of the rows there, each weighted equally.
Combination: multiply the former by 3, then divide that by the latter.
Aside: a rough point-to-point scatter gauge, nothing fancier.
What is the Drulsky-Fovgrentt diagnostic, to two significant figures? 0.50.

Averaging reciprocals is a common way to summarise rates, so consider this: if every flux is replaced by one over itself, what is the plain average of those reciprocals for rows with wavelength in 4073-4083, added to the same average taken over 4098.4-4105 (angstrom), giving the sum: 1.22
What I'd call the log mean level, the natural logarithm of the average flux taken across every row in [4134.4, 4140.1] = 0.60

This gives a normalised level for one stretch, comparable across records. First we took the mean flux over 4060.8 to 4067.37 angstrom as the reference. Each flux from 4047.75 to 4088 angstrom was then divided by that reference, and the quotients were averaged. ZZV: 0.99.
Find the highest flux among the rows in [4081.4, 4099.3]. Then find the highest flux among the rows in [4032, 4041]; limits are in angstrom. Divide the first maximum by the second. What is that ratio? 1.11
